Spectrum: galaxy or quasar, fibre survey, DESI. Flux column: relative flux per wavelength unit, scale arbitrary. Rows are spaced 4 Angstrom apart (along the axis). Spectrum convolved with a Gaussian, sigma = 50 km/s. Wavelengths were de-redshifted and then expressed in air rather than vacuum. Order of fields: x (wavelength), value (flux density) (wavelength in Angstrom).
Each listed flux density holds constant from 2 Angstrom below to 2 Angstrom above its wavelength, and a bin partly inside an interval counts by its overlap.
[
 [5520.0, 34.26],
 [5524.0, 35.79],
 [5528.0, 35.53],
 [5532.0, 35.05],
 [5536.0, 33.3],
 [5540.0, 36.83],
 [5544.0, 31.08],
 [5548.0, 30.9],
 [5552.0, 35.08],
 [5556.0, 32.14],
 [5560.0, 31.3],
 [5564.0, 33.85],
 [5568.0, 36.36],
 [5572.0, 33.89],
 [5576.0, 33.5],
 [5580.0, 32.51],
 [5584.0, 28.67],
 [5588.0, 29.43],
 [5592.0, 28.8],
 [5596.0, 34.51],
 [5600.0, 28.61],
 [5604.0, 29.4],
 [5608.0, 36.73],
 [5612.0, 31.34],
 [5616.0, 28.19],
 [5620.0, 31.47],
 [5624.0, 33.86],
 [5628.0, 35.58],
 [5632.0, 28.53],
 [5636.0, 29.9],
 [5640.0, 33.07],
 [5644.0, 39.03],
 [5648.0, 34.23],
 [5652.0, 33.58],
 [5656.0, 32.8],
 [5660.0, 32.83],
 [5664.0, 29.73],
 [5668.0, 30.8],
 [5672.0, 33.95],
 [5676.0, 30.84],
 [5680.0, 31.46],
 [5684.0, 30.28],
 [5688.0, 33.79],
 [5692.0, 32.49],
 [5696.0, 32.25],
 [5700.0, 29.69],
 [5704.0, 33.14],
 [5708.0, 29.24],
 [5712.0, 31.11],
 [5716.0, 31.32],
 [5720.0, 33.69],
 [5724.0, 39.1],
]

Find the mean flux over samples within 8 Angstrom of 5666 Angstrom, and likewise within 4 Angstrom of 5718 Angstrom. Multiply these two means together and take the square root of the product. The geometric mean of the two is 32.2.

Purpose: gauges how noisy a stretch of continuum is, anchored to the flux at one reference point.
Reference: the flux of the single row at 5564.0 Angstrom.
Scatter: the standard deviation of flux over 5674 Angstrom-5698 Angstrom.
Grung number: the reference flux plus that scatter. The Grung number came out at 35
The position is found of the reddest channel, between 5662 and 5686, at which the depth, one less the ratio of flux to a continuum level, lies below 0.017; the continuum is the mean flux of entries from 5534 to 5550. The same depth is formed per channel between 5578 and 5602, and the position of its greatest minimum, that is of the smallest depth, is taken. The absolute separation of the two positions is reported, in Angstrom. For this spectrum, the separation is 76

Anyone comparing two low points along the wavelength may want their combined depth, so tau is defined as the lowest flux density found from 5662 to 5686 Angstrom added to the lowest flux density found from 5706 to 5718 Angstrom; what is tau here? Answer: 59.0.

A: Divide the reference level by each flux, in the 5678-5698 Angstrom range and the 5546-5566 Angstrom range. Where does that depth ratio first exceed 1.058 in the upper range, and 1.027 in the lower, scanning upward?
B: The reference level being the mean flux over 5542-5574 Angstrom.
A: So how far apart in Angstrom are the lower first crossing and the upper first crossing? 136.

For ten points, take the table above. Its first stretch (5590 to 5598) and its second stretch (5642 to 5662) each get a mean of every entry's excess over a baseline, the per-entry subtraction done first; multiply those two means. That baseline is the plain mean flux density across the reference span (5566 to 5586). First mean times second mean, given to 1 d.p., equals -2.0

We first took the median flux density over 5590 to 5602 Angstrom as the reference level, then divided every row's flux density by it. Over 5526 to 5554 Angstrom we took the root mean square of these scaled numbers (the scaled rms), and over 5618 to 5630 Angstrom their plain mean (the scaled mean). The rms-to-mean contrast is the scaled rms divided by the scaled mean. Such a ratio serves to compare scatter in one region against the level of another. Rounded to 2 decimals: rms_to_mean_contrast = 1.01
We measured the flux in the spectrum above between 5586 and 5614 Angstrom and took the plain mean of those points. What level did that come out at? 31.3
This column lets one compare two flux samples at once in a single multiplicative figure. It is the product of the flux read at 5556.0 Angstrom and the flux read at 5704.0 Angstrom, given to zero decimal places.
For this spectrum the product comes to 1065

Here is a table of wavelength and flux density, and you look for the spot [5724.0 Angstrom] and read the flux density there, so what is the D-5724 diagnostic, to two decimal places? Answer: 39.10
